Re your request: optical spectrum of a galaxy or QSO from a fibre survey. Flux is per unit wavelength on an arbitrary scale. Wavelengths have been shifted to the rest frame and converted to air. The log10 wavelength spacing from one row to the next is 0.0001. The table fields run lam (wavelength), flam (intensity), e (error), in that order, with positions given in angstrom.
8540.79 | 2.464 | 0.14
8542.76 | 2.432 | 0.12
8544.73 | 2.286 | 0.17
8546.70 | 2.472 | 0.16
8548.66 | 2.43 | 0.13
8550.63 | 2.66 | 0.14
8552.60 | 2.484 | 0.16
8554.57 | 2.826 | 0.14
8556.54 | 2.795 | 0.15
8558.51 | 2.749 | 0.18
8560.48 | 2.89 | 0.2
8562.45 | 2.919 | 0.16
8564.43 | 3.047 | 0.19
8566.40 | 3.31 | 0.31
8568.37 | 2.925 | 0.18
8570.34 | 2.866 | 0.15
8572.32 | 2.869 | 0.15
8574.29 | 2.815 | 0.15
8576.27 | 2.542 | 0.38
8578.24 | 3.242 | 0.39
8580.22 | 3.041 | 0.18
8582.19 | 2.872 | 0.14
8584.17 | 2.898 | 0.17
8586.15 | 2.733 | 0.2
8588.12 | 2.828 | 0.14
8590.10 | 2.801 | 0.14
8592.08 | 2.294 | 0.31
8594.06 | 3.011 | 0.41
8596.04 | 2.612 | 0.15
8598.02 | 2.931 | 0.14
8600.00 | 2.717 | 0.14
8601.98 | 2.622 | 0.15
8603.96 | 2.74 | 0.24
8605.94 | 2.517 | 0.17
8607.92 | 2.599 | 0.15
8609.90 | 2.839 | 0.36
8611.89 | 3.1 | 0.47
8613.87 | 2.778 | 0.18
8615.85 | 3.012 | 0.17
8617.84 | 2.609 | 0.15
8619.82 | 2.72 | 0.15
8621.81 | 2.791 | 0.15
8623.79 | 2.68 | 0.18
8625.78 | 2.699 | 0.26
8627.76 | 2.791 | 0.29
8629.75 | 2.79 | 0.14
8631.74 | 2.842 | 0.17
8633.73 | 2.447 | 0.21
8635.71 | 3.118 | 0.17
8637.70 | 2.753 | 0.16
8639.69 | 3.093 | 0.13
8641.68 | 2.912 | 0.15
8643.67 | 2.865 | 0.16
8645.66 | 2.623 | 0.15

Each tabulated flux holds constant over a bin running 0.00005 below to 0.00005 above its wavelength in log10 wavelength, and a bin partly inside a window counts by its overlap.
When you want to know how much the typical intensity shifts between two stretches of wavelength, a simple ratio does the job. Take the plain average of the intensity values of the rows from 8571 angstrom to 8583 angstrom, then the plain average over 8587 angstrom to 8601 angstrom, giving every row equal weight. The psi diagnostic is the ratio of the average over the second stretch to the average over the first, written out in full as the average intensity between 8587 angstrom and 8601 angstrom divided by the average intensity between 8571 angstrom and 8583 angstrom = 0.95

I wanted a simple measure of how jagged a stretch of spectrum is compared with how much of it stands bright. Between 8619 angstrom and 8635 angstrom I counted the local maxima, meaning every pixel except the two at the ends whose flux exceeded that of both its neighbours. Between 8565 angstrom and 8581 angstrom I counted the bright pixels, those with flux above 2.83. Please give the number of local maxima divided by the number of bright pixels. 0.5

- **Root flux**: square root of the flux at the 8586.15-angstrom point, 1.65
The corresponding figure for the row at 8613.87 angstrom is 1.67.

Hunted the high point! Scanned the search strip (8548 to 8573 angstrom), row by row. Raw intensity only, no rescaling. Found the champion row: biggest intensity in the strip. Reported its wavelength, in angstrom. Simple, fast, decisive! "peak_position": 8566.40 angstrom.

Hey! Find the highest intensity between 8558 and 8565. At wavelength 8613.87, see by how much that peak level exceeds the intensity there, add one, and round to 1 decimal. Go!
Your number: 1.3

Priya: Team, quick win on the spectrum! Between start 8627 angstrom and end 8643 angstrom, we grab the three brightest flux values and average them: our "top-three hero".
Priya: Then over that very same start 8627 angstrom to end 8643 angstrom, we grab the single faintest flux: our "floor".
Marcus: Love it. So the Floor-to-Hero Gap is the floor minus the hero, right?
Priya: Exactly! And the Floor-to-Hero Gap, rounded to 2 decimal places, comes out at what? -0.59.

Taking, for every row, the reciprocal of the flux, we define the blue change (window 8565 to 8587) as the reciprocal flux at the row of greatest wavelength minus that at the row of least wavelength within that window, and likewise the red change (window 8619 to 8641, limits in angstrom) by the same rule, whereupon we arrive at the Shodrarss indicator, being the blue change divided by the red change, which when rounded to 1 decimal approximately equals -1.4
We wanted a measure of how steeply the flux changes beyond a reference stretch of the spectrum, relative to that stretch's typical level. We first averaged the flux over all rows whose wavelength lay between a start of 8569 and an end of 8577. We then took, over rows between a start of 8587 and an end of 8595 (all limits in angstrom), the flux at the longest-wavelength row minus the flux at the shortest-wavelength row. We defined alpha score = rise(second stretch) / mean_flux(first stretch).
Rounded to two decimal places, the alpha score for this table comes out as 0.07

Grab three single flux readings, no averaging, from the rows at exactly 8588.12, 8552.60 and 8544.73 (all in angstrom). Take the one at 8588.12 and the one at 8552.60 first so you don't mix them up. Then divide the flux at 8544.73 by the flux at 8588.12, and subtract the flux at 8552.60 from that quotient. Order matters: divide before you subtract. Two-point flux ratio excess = -1.68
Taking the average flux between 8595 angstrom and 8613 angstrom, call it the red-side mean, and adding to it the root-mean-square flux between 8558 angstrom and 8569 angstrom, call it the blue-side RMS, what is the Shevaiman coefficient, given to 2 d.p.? 5.72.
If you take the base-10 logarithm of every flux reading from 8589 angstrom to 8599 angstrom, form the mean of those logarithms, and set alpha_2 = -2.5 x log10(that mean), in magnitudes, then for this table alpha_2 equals 0.906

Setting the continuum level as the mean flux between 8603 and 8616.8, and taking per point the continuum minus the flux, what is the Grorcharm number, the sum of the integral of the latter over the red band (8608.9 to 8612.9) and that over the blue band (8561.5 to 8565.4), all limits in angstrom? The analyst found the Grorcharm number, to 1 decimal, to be -1.4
